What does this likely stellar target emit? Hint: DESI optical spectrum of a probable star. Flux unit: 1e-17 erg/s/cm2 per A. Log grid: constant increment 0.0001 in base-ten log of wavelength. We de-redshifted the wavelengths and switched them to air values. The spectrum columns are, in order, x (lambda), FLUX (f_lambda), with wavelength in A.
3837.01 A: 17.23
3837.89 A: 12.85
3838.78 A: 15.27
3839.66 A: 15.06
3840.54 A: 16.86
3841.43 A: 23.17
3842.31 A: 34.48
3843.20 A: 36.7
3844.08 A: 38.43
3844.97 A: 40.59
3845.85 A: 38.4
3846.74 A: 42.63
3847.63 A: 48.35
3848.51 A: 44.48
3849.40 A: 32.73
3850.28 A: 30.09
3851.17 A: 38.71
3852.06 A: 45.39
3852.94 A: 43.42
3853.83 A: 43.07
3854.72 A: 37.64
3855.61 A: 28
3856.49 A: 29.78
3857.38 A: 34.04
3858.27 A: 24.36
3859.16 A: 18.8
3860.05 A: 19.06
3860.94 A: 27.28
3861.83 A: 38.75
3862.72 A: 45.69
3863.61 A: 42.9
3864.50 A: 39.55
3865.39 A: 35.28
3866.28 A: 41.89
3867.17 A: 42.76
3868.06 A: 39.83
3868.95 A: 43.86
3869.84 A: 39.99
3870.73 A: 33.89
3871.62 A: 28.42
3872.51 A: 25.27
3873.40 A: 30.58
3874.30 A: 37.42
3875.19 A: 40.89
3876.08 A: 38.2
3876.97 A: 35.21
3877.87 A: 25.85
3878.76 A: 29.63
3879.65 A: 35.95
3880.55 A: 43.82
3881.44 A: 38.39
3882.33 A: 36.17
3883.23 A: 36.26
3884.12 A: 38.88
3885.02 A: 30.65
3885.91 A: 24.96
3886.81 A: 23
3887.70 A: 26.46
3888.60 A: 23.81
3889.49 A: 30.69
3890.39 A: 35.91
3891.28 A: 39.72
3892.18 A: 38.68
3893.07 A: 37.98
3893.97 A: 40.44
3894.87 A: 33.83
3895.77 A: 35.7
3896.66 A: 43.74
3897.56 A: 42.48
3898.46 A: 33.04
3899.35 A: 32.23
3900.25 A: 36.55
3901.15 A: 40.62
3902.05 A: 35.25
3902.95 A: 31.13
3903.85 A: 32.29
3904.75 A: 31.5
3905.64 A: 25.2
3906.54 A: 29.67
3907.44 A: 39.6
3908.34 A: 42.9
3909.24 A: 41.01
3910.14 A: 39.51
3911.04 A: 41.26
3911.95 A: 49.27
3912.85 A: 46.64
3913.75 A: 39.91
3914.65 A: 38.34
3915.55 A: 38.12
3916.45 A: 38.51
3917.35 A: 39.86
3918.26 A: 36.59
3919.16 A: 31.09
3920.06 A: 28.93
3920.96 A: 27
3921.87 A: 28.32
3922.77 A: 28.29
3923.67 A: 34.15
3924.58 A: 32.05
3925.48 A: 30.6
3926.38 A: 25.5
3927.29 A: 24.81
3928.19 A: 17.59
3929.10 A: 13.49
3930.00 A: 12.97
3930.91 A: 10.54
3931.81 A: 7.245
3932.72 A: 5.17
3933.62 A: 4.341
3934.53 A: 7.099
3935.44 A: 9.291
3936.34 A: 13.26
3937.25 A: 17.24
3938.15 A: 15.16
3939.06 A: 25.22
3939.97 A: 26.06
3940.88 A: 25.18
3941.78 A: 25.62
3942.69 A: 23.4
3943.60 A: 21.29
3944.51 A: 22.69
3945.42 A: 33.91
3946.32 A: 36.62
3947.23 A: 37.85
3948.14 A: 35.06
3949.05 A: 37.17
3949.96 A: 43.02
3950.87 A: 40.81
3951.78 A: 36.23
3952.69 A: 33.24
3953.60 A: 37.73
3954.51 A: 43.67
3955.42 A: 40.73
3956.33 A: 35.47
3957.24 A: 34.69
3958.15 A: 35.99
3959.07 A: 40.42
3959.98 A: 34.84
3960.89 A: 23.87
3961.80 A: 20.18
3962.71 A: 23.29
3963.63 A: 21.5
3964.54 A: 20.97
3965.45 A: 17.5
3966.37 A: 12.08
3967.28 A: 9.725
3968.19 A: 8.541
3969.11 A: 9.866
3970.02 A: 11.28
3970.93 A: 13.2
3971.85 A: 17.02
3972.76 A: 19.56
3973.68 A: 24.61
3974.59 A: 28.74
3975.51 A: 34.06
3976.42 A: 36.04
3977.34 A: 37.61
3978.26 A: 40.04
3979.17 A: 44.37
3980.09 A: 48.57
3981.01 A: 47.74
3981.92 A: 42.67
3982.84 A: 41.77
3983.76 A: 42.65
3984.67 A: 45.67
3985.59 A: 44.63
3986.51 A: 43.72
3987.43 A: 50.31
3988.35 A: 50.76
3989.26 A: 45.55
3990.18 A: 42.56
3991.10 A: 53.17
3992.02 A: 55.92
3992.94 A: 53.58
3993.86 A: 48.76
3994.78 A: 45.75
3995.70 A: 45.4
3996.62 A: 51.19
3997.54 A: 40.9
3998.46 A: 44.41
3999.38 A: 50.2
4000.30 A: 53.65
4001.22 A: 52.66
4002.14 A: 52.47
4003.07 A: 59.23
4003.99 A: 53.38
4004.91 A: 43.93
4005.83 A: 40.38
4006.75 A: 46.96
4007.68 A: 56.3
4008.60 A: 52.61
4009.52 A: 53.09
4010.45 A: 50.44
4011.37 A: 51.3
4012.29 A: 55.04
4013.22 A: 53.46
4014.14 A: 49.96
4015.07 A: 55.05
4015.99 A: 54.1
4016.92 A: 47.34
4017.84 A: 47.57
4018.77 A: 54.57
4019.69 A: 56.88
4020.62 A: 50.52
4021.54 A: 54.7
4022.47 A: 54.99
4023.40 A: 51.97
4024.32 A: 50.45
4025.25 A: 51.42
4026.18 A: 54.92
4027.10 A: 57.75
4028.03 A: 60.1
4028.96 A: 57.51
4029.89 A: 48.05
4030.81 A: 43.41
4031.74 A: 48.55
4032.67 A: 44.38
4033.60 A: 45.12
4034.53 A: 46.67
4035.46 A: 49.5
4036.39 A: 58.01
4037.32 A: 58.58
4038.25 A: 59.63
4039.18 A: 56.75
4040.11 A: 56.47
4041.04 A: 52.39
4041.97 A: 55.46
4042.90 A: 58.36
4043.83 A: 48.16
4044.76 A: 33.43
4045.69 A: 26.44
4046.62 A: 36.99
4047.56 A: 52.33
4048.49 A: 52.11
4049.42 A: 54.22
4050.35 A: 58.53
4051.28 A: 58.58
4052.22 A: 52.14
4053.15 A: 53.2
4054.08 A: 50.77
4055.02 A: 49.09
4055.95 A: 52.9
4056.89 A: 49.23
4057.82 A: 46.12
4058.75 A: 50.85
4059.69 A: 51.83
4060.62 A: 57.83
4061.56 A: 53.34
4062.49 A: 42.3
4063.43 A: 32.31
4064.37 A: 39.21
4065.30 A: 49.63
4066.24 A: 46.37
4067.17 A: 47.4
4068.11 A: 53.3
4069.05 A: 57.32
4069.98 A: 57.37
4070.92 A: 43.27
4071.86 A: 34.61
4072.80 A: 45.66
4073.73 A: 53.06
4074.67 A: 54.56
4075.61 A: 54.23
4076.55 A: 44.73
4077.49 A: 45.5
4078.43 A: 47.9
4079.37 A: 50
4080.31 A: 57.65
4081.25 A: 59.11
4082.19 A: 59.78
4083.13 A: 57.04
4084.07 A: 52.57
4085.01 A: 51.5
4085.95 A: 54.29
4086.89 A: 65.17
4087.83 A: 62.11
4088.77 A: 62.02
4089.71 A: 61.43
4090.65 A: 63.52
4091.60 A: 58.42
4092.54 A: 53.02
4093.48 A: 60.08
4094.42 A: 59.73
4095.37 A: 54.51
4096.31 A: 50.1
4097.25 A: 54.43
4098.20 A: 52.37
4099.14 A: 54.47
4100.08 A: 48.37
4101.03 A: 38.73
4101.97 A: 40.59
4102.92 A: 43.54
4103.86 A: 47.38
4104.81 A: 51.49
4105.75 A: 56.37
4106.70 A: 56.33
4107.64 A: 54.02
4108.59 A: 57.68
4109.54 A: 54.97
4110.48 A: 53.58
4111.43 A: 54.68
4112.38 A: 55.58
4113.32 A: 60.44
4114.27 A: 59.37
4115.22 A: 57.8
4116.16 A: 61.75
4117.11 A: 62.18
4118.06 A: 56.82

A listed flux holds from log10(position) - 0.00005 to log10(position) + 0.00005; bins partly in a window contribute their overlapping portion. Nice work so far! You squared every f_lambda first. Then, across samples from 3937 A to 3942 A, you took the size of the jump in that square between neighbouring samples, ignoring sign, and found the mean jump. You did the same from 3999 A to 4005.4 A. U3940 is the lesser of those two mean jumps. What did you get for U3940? 117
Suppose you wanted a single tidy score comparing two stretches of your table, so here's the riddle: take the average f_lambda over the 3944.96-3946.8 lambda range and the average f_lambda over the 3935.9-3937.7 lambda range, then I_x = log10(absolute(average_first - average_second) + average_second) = 1.55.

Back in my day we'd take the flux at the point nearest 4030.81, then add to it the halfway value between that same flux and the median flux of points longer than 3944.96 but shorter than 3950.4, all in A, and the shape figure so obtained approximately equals 84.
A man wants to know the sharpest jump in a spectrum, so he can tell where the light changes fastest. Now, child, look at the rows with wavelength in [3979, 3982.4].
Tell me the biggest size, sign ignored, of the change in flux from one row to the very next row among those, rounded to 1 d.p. 5.1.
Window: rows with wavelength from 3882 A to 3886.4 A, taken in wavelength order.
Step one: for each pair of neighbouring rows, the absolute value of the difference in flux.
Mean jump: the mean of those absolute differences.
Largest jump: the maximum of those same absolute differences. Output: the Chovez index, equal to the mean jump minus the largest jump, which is -4.1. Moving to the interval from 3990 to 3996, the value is -6.6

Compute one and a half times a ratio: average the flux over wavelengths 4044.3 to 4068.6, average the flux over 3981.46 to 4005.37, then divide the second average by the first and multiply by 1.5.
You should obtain 1.51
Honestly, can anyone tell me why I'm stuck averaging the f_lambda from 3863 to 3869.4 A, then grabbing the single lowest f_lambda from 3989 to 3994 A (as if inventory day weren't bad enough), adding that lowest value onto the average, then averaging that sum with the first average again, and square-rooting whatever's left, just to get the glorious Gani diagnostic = 7.9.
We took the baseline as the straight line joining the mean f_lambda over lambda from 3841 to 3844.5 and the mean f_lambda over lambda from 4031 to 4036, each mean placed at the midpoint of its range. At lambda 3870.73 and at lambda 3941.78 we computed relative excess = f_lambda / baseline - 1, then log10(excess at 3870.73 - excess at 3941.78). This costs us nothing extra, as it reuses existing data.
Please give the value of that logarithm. -0.5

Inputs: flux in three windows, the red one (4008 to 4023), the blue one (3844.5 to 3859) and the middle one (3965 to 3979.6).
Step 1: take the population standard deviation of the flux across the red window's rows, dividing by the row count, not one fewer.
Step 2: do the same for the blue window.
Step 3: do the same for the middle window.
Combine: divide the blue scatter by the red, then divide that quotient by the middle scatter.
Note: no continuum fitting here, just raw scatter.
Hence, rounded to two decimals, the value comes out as 0.21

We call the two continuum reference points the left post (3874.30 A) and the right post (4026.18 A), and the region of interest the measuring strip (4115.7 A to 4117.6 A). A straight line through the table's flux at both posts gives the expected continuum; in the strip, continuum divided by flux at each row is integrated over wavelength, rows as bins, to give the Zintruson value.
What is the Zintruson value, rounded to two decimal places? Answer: 2.00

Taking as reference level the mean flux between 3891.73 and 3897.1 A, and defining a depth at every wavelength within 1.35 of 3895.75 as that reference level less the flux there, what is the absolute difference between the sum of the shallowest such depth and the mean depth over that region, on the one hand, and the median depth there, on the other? 7.4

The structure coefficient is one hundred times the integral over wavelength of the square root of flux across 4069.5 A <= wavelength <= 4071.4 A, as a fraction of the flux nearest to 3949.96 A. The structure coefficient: 31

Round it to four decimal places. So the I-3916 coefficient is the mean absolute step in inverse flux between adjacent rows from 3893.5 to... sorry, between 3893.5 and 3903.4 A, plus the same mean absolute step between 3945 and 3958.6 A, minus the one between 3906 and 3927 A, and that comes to 0.0031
